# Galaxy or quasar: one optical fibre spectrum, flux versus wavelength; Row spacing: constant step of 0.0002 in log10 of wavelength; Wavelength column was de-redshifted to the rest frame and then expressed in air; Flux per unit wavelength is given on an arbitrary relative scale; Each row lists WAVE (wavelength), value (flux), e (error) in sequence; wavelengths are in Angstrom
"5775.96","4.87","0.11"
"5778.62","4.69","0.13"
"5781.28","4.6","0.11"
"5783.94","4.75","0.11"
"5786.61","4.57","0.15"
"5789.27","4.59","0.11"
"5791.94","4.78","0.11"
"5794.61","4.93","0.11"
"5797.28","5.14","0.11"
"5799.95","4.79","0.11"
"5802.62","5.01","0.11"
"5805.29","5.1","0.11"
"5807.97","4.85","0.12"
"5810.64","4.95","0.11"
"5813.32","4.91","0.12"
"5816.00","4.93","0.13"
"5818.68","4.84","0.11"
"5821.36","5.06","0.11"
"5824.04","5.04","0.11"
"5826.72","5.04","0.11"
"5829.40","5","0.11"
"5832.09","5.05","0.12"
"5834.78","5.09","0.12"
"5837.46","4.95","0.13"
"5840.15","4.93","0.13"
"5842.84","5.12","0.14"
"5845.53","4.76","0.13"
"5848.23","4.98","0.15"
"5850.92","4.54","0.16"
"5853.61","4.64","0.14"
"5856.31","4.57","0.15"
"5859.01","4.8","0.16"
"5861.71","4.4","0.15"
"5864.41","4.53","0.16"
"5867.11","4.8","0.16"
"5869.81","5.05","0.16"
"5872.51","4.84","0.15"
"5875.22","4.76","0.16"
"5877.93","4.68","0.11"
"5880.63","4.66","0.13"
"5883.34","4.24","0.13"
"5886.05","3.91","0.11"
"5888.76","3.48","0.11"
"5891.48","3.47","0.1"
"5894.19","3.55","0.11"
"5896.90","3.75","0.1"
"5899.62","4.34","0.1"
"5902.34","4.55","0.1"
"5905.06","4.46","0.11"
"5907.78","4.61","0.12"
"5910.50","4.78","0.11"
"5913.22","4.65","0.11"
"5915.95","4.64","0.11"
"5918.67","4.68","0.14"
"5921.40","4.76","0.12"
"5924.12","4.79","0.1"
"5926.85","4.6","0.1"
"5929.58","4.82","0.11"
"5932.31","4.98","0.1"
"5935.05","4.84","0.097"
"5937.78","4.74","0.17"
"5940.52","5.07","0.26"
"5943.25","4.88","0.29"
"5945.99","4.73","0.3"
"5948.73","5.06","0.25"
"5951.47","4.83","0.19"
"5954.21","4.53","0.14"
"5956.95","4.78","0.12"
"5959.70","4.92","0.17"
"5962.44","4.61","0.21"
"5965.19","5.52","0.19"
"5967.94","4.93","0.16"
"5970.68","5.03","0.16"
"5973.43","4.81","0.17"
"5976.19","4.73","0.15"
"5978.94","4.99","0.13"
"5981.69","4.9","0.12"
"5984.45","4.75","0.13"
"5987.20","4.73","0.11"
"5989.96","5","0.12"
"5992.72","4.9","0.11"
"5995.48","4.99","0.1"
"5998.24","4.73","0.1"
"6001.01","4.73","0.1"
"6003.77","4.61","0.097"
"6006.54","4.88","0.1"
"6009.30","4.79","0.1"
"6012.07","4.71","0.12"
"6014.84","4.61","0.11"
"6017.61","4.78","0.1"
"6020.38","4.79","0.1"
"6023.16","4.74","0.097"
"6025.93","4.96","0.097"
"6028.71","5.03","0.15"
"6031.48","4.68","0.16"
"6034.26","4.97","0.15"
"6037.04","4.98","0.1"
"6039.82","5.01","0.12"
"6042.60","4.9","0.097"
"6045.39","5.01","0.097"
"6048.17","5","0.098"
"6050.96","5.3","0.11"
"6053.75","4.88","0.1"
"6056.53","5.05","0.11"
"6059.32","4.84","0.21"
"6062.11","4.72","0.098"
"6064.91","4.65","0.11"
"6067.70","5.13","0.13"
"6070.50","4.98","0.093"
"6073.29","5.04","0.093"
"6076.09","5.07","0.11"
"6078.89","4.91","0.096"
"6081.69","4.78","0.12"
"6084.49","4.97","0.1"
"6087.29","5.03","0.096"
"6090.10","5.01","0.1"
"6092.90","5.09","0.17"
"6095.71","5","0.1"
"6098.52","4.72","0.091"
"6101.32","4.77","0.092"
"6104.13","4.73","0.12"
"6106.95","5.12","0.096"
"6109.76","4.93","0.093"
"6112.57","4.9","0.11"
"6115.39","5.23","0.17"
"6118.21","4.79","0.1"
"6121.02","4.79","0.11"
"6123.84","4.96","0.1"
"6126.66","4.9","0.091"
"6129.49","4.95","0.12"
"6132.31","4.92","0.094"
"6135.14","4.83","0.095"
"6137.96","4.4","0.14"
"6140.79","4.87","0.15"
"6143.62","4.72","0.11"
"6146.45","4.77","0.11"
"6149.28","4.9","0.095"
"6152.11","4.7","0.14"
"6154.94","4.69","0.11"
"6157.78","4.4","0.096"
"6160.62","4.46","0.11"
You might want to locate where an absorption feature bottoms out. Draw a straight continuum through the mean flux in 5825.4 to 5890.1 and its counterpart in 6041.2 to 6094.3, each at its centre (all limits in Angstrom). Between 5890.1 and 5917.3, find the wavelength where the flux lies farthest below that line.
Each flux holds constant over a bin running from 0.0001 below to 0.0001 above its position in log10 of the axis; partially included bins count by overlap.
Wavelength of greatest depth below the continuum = 5891.48 Angstrom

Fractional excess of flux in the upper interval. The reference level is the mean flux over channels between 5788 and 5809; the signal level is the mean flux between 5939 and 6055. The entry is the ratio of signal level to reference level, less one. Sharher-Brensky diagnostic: -0.005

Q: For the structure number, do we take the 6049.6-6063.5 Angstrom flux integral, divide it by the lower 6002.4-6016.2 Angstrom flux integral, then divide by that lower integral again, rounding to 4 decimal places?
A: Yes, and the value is 0.0162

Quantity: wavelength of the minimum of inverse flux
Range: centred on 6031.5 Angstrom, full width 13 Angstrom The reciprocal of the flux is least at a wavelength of 6028.71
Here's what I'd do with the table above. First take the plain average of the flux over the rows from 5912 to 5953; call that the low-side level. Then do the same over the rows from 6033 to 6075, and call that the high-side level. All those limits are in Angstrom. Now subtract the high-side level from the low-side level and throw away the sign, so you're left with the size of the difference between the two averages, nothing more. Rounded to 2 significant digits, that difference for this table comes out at 0.16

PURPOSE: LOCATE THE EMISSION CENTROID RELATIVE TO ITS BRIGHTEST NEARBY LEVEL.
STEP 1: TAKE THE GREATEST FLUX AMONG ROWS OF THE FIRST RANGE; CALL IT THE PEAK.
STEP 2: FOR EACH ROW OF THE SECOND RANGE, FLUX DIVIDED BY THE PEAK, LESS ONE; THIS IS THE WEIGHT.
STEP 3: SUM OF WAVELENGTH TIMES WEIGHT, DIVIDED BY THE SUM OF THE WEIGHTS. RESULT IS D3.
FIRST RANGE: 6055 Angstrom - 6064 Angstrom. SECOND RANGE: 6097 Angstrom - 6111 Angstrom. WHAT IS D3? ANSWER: 6101.9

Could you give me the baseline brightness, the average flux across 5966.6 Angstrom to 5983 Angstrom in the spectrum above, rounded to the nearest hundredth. 4.90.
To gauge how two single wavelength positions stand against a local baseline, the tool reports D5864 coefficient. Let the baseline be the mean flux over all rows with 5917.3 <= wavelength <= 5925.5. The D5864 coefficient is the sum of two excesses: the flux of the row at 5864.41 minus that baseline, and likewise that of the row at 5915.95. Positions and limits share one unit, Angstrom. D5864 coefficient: -0.32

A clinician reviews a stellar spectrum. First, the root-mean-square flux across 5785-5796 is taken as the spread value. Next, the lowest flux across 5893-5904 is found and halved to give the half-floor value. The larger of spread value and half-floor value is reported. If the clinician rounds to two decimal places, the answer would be 4.72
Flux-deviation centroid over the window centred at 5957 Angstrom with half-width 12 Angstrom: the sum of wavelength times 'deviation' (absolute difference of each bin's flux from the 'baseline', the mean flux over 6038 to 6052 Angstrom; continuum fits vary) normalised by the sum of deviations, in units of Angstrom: 5957.7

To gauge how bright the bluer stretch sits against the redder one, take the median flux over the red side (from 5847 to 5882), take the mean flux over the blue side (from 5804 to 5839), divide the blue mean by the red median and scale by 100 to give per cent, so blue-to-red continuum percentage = 107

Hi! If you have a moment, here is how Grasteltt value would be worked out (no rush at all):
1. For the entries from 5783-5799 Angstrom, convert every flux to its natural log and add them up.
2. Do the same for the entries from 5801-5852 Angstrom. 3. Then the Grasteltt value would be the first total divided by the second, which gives 0.31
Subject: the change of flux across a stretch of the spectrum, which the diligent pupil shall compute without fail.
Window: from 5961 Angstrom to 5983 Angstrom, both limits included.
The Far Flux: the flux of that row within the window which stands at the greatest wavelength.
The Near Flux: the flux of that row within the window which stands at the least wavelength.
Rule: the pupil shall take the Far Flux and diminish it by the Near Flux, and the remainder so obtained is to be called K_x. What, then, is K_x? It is 0.29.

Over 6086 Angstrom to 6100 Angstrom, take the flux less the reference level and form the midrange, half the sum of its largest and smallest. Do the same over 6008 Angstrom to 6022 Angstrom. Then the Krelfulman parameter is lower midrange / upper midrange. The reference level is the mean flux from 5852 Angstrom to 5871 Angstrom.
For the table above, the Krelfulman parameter 0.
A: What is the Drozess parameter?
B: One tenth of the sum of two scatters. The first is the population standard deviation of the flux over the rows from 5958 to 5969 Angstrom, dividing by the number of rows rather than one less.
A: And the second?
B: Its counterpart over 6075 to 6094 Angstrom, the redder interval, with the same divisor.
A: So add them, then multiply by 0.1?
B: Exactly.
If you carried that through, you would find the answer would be 0.043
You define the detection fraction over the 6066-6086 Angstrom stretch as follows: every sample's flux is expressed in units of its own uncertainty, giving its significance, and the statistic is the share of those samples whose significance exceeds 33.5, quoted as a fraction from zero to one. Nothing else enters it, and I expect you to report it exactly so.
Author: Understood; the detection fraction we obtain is 1.0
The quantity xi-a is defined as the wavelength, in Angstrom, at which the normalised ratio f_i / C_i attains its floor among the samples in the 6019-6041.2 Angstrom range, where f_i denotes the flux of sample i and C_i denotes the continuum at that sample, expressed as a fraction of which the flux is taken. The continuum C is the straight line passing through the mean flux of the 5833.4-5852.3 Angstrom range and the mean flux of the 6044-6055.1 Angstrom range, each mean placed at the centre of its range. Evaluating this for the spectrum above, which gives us 6031.48 Angstrom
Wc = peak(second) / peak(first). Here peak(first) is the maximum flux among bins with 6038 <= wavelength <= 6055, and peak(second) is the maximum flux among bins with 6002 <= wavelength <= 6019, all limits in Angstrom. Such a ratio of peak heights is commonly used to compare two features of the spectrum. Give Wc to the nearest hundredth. 0.92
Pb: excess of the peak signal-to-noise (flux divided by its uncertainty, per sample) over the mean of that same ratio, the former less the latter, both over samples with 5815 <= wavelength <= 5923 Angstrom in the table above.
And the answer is 8.8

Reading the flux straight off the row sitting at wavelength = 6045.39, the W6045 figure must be 5.01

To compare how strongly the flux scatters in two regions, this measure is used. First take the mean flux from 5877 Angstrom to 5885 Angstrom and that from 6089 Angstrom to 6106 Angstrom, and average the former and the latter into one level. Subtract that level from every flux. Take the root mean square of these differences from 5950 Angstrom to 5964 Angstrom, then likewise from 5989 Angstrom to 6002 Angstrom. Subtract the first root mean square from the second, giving 0.06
